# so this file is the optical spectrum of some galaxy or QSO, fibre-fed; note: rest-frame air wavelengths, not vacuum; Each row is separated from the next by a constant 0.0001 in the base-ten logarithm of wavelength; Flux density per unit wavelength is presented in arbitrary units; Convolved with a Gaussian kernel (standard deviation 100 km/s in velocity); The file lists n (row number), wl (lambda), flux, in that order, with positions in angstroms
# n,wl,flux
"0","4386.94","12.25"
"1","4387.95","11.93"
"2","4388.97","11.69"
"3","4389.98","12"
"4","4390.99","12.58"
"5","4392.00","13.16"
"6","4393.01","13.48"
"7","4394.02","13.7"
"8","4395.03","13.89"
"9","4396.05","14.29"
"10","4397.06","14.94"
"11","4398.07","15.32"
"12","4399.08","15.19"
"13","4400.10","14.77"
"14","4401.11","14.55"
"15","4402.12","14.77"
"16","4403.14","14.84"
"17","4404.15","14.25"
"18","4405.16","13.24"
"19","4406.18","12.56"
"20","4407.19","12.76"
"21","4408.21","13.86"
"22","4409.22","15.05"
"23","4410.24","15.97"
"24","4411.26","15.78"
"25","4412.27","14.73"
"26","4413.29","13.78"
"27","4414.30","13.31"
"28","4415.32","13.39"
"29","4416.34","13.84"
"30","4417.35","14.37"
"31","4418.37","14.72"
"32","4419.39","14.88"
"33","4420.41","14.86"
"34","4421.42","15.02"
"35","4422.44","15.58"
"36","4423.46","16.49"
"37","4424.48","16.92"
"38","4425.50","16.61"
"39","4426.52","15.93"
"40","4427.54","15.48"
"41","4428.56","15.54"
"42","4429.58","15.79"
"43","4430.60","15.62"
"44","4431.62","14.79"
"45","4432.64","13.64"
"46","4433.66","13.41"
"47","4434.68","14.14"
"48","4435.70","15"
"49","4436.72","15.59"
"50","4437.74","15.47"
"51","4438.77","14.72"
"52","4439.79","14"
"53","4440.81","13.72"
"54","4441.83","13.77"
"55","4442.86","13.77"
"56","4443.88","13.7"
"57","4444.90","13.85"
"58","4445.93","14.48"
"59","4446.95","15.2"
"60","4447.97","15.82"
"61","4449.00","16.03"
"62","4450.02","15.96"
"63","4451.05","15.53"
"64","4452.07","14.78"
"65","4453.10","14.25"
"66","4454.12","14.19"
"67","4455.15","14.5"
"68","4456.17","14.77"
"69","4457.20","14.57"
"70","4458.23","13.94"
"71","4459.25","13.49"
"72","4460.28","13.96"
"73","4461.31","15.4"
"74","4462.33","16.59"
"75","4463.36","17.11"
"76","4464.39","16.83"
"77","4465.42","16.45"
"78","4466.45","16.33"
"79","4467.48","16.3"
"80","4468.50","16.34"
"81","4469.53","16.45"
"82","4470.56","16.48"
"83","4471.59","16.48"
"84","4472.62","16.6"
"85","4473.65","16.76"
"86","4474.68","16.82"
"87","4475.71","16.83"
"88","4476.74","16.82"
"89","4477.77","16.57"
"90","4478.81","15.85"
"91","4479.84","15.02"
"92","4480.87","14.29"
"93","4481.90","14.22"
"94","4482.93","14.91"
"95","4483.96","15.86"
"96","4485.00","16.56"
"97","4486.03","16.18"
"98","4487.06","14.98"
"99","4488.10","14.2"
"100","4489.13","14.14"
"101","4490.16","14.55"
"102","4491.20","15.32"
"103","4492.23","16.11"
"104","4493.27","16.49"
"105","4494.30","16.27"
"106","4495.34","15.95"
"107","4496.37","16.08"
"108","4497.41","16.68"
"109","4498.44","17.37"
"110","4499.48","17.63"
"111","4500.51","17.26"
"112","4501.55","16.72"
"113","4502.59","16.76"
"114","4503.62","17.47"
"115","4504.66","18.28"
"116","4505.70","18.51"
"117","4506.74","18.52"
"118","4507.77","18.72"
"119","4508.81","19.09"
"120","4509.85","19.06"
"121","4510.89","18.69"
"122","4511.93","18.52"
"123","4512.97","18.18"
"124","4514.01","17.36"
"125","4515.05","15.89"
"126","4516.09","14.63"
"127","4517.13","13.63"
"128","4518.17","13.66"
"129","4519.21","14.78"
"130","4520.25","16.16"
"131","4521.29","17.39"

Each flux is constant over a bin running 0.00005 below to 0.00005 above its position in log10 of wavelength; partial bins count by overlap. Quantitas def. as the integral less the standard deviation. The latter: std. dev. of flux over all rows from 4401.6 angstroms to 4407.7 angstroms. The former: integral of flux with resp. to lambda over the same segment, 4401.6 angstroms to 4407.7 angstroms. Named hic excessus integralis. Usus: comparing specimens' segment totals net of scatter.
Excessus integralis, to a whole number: 83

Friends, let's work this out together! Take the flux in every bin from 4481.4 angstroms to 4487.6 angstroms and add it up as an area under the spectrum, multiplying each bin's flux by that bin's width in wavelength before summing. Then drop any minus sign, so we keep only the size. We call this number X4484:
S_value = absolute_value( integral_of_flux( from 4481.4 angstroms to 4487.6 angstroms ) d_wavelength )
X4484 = 96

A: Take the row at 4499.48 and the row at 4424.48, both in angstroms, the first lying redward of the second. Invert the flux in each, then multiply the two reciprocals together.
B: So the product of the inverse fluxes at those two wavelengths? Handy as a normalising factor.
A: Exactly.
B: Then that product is 0.0034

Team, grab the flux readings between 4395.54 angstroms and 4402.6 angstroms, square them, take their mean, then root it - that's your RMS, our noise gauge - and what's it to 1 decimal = 14.8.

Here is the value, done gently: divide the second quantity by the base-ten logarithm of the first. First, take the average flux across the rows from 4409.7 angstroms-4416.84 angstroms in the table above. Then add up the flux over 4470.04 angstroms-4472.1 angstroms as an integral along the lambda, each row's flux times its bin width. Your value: 29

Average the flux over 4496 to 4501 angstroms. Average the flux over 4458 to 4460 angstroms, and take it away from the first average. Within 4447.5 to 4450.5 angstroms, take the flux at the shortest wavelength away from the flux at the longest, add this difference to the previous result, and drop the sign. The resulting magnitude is 3.4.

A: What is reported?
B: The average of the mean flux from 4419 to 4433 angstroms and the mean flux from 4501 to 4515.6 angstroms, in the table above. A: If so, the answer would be 16.7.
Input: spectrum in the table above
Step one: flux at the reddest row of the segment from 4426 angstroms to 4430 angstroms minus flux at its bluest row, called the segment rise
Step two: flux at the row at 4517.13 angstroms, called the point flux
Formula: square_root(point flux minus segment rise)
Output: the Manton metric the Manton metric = 3.71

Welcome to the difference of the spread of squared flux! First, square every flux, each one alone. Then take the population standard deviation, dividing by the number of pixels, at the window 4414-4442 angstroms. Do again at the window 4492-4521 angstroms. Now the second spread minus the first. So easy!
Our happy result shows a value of 20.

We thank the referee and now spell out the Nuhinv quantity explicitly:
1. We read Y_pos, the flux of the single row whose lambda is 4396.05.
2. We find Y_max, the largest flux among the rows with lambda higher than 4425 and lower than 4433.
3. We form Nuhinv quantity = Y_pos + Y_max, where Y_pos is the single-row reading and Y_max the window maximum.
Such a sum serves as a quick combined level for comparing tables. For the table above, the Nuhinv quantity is 31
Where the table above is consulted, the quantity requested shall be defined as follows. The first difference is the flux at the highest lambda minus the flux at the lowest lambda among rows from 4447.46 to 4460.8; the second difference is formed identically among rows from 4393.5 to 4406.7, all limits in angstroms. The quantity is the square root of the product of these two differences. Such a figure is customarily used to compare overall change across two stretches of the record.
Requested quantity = 1.46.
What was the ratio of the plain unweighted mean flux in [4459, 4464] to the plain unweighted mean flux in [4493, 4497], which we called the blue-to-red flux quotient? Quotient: 0.95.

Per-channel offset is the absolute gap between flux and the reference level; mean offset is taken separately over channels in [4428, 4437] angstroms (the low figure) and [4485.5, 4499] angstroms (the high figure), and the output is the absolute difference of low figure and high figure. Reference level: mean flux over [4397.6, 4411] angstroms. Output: 0.51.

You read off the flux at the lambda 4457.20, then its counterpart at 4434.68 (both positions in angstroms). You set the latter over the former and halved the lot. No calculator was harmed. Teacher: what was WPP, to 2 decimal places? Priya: 0.49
